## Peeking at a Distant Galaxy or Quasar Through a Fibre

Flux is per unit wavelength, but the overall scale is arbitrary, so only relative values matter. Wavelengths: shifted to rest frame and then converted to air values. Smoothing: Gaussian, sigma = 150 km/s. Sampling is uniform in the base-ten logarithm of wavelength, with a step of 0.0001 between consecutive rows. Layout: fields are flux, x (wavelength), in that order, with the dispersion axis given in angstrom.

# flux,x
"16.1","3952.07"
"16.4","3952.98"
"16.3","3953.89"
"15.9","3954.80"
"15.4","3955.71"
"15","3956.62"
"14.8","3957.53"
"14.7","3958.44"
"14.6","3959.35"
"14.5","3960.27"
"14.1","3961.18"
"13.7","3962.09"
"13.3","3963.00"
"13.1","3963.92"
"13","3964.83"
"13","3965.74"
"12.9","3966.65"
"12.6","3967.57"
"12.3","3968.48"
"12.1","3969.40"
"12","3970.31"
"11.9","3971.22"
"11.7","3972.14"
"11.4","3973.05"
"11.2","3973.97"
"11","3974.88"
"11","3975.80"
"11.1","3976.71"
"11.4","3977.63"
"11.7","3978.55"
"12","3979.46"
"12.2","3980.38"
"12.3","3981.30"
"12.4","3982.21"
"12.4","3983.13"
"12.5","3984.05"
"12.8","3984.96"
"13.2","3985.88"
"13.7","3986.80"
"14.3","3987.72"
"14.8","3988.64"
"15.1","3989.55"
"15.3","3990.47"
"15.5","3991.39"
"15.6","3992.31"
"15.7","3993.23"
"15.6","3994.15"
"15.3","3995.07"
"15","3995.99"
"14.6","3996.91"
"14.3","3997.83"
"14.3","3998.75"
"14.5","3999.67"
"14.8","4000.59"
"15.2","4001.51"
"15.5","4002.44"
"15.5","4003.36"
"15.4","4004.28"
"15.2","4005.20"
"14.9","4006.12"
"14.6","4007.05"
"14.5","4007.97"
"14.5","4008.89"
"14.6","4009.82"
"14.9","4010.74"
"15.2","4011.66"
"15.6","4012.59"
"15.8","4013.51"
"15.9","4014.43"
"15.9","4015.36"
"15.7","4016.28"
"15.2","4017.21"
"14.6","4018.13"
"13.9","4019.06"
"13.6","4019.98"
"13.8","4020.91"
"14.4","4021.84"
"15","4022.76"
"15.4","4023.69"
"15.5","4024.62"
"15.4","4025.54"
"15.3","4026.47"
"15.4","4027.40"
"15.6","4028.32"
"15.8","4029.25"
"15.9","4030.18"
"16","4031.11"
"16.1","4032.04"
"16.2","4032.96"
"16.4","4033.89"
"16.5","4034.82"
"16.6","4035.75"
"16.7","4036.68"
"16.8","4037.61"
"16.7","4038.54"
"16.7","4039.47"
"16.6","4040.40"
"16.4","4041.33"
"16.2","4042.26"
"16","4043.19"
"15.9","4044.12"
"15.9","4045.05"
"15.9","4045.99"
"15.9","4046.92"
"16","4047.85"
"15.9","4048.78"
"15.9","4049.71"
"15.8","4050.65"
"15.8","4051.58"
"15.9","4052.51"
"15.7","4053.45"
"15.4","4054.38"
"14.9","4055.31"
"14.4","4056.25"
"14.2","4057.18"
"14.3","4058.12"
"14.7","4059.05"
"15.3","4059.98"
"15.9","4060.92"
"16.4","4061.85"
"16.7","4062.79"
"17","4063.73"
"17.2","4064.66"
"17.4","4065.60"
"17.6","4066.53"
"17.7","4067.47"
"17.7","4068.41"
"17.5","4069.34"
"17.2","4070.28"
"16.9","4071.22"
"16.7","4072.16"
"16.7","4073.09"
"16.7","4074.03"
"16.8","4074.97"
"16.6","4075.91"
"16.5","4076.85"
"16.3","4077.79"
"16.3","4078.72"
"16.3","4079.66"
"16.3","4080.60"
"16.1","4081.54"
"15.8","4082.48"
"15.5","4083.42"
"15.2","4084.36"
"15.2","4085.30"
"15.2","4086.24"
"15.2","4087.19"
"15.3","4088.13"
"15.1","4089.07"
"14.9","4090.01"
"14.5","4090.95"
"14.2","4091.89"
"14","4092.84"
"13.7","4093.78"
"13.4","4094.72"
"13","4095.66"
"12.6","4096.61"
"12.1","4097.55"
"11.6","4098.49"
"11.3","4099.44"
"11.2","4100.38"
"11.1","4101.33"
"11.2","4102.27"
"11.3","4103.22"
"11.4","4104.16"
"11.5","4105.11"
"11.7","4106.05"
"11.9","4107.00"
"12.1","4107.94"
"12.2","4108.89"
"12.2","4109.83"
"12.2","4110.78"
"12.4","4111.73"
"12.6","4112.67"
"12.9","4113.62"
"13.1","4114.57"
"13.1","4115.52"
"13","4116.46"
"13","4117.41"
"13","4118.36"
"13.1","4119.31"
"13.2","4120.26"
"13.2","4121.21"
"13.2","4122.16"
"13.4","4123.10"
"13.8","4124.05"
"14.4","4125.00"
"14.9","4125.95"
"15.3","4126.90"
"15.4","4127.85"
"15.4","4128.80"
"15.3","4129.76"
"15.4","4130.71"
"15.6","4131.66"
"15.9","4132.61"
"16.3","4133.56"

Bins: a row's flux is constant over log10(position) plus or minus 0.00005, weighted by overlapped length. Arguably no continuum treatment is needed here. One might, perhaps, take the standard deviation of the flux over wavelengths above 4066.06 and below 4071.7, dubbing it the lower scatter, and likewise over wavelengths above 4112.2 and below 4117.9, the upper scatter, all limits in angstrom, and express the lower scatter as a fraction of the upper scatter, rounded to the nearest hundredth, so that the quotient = 1.71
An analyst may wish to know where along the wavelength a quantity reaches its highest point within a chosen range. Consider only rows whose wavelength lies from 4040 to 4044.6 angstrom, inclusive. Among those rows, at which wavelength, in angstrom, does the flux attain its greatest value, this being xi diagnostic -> 4040.40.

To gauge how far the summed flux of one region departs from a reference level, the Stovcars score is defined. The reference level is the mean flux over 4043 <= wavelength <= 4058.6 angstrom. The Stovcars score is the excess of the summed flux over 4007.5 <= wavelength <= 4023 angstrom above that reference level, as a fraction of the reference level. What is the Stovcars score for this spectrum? 15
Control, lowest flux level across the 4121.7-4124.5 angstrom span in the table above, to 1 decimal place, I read 13.2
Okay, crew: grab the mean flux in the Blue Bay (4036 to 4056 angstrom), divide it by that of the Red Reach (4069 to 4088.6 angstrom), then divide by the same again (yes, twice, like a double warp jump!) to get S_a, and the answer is 0.061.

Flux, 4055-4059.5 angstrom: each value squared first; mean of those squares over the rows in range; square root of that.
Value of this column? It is 14.5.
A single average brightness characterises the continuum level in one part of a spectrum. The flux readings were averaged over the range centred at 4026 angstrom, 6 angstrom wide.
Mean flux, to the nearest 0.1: 15.4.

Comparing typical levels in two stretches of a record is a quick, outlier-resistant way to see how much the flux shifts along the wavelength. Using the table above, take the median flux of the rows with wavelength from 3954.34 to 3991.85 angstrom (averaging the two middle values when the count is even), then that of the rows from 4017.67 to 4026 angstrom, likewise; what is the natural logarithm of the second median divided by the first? 0.12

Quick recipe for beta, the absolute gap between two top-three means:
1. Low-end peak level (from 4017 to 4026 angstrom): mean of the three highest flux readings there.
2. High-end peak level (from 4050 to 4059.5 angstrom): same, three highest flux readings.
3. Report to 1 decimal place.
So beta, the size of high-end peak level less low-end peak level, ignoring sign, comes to 0.4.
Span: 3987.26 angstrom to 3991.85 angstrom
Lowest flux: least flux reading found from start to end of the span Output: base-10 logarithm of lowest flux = 1.16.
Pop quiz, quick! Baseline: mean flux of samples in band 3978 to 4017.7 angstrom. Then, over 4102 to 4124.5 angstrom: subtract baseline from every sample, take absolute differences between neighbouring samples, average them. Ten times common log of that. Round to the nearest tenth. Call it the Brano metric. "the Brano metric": -9.1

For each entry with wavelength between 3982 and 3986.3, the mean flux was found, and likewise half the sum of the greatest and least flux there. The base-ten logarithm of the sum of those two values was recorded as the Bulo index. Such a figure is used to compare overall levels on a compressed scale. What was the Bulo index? 1.41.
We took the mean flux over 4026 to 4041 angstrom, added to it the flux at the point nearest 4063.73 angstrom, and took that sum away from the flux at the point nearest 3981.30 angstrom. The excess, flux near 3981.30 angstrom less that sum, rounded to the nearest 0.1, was -20.9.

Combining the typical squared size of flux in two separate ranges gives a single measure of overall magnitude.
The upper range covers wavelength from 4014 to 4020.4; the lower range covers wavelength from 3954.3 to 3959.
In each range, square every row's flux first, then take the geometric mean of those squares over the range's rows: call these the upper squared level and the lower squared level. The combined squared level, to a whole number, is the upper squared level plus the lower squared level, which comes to 453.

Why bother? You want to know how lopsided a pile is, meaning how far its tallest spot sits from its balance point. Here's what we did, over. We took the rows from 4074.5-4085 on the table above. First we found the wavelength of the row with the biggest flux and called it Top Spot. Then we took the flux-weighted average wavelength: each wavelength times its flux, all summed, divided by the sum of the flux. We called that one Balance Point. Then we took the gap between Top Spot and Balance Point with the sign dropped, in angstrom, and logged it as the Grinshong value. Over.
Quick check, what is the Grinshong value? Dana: 4.6 angstrom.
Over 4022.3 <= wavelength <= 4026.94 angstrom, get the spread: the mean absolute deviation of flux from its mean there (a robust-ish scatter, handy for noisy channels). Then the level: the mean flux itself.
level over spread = 113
